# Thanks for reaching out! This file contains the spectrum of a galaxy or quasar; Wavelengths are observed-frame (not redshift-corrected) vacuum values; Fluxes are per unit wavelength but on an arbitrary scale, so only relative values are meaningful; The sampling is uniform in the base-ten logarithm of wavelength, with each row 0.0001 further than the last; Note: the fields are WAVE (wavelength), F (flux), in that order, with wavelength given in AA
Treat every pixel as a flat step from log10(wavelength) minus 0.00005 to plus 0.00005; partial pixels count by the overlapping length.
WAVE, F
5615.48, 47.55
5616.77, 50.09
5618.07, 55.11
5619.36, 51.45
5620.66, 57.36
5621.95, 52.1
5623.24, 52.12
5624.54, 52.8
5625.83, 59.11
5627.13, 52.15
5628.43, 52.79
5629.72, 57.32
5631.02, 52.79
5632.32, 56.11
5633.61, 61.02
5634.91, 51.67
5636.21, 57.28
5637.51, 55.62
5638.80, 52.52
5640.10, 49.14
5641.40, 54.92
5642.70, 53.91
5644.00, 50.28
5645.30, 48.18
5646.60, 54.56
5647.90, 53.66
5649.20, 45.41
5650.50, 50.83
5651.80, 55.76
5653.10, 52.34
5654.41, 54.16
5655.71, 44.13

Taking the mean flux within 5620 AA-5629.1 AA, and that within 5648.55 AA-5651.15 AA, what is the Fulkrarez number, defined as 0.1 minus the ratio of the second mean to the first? -0.79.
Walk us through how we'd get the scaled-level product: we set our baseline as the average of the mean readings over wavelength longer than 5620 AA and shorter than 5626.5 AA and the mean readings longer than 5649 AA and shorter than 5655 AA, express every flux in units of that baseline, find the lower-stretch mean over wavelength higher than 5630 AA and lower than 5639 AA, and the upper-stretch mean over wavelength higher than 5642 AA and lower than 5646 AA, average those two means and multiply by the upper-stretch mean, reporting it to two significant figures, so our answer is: 0.95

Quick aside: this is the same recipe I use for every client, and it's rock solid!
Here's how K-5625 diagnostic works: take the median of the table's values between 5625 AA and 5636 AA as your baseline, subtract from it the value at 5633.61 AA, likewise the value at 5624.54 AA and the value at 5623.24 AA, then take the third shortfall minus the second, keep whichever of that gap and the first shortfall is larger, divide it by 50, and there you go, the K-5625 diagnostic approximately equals 0.01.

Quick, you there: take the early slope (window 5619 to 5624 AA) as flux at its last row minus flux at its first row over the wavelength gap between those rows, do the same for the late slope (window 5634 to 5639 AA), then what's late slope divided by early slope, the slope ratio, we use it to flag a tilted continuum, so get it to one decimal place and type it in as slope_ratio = 1.3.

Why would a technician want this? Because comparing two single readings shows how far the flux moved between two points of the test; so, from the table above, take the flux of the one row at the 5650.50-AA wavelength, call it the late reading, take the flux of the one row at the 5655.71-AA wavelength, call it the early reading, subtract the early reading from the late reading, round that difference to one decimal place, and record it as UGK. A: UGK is 6.7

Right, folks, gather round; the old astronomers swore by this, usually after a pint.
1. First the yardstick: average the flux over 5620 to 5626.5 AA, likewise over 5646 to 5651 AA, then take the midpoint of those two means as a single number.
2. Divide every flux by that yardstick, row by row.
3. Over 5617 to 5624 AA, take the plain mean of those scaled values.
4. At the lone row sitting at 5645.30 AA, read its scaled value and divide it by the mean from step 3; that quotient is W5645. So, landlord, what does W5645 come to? 0.90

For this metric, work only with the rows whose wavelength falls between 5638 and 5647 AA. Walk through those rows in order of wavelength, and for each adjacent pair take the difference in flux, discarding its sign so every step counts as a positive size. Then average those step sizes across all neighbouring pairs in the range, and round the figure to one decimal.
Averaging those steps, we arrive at 3.7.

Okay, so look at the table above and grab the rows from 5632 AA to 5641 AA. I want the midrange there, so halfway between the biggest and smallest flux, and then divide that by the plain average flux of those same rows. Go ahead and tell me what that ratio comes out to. 1.01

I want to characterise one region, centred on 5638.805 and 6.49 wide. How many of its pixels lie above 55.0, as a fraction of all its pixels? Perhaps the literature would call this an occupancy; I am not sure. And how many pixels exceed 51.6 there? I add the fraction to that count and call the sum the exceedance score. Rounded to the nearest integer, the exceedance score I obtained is 4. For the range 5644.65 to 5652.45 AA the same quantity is 3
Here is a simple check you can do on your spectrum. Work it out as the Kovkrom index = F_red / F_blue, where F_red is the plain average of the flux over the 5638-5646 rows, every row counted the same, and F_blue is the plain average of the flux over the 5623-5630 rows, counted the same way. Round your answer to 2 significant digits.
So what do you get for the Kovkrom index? 0.95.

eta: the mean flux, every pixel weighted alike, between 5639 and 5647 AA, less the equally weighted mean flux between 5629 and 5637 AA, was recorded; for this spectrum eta -4.2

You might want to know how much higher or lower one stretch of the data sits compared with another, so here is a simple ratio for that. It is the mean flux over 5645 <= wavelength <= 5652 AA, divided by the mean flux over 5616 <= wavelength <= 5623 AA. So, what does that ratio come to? 0.97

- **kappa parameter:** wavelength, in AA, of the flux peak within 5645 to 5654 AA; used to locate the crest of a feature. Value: 5651.80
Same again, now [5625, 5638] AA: 5633.61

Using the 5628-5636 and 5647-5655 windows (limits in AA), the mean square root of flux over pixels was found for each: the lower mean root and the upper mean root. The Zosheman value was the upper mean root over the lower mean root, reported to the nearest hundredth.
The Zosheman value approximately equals 0.97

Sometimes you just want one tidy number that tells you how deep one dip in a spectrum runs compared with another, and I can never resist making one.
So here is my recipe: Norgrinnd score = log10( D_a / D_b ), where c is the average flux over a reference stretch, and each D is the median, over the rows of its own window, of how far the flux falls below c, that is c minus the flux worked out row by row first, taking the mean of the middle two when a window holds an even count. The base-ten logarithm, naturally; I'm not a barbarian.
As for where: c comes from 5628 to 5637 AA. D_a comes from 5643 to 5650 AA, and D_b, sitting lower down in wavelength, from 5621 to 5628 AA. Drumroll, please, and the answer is 0.19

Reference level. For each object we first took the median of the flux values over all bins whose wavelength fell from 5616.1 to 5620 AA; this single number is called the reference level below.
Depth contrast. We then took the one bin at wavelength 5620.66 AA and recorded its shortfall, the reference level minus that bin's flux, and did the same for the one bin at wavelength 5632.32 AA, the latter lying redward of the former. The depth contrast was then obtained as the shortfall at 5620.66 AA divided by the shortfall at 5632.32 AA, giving 1.3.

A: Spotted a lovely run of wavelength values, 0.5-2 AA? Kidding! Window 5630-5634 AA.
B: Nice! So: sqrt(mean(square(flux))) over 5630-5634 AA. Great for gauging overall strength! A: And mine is 56.7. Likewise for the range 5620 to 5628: 54.3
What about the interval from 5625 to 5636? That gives 55.5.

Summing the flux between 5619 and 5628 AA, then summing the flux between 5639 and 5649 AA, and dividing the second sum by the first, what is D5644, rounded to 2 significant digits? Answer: 0.97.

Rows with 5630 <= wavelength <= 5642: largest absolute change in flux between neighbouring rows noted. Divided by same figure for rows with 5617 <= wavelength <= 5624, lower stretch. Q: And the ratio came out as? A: 1.58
